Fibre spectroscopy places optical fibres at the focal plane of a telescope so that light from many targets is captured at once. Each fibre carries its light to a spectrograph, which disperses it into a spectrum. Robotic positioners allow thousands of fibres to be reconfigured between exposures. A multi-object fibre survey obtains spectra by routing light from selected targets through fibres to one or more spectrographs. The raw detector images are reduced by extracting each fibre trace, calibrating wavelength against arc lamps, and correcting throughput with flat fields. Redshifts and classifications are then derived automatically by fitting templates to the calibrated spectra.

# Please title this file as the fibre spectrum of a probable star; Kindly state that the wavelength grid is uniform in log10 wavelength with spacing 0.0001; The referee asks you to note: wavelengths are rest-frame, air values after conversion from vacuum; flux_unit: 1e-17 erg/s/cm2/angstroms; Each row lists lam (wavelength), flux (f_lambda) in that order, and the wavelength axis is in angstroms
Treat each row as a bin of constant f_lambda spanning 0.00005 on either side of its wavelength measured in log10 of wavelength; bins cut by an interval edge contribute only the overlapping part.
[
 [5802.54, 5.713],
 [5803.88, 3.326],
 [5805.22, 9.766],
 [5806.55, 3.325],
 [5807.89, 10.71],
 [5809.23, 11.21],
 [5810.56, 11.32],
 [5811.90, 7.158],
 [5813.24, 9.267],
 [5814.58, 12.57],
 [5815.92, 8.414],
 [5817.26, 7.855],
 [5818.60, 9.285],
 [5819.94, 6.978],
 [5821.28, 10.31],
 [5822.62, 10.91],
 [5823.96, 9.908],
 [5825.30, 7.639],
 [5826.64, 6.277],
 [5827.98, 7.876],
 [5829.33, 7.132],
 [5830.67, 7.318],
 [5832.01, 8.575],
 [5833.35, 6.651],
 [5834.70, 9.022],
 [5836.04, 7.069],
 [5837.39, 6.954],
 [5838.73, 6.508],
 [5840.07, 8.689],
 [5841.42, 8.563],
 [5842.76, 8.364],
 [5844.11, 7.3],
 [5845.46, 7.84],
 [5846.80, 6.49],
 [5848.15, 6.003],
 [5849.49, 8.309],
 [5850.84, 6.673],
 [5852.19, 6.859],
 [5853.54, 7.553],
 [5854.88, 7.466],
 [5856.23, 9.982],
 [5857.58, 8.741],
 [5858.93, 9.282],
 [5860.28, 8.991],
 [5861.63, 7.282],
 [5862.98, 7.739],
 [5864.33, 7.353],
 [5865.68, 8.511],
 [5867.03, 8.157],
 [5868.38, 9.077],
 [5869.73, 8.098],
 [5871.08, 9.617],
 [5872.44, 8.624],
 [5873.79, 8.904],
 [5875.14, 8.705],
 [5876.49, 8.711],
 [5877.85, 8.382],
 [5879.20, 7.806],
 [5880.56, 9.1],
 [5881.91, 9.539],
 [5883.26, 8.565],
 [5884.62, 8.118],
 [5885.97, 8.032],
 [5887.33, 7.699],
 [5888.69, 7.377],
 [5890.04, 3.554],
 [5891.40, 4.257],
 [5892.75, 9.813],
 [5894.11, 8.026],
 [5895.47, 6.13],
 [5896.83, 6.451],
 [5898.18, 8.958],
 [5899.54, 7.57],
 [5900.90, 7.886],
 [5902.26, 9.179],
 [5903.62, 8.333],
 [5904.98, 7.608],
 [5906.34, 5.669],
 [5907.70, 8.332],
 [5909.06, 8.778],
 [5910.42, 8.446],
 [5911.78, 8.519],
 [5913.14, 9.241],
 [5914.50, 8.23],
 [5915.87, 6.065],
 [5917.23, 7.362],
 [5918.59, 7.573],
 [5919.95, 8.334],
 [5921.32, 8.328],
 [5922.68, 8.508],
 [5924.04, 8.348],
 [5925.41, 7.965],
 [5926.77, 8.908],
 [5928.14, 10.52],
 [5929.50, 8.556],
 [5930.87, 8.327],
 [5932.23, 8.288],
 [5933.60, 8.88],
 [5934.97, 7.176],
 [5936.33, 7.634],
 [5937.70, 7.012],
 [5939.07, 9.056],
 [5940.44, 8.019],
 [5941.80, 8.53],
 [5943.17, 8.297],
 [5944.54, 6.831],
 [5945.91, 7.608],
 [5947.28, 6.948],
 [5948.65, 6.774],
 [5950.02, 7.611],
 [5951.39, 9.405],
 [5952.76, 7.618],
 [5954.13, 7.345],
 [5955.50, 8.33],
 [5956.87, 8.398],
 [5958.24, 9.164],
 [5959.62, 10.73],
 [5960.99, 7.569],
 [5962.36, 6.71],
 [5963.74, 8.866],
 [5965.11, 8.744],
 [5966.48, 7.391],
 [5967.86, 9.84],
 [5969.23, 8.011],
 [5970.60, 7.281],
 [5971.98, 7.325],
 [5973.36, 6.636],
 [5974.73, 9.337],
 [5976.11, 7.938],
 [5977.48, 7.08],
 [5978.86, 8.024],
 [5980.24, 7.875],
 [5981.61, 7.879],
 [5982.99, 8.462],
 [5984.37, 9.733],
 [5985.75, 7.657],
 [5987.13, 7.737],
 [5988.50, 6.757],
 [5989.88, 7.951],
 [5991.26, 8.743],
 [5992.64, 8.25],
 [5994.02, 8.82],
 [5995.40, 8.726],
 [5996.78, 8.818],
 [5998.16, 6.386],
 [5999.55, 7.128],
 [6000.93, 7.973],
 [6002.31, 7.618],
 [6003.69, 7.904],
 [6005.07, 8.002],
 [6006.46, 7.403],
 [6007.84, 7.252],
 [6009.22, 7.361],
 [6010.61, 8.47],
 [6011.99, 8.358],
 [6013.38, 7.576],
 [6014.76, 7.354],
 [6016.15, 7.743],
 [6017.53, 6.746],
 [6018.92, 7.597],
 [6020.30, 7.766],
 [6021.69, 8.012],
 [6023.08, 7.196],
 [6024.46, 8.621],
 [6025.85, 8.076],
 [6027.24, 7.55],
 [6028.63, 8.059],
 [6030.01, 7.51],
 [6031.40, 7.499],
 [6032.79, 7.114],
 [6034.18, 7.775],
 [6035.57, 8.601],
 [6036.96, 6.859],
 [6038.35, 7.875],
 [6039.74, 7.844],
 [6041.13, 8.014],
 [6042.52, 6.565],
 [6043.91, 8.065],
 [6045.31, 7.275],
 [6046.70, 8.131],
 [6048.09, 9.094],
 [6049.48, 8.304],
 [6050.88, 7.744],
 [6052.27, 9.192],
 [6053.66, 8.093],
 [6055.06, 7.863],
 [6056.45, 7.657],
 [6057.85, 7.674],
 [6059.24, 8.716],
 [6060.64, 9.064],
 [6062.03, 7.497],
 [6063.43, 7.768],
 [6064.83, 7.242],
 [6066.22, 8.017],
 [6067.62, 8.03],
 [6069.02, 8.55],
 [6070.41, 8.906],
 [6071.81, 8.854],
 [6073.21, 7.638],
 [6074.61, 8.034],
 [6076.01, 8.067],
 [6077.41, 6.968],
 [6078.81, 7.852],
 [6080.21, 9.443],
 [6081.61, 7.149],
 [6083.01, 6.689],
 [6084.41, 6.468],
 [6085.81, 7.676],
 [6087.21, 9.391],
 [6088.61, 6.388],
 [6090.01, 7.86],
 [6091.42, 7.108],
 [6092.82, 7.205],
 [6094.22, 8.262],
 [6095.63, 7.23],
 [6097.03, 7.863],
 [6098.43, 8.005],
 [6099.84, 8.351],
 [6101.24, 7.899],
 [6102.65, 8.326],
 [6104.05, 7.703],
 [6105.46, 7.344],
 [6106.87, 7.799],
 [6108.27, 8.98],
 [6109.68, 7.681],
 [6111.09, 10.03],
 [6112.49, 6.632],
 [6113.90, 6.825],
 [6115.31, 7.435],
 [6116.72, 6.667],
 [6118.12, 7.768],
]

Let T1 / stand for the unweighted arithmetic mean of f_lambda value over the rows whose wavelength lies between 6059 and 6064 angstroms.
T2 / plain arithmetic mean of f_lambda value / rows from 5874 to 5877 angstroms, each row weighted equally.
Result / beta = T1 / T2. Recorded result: 0.95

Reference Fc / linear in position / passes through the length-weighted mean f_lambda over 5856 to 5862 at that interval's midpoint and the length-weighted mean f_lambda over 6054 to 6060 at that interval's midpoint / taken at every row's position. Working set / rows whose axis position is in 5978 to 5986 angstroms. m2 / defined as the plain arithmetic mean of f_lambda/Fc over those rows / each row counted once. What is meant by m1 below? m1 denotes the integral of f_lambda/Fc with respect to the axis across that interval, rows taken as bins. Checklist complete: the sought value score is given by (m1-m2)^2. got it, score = 49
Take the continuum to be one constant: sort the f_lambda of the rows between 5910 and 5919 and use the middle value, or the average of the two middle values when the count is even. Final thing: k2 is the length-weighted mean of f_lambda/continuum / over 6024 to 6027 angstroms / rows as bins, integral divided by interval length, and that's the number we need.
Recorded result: 1.00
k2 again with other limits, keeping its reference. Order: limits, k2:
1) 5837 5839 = 0.82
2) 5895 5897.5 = 0.77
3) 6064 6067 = 0.93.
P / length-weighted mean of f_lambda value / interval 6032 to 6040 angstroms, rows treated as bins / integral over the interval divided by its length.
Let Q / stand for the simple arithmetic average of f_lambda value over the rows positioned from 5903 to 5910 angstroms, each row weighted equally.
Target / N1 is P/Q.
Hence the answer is 0.99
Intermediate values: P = 7.67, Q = 7.7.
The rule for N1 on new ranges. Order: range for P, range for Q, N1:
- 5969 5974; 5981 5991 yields 0.90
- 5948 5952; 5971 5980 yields 1.02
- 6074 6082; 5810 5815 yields 0.79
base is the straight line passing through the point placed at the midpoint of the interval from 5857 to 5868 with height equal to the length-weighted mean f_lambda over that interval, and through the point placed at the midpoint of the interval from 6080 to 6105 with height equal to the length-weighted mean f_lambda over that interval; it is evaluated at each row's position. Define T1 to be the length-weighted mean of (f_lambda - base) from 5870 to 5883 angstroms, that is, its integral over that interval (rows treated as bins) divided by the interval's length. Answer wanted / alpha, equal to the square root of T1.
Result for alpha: 0.74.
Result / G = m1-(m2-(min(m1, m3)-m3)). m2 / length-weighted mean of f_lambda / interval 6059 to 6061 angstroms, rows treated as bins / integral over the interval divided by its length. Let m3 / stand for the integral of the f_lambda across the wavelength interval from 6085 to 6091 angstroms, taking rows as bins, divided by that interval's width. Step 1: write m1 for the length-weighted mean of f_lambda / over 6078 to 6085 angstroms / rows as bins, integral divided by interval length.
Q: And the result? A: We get -1.6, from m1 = 7.5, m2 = 8.88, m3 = 7.8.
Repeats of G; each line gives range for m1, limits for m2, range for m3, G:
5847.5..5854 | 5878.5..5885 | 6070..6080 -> -2.6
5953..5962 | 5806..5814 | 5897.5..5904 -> -0.5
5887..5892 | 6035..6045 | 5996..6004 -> -4.1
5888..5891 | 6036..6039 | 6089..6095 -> -4.3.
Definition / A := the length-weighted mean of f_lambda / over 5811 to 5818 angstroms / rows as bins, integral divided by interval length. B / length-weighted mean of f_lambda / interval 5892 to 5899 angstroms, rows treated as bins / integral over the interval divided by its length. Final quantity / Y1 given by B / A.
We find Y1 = 0.86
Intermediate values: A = 9.1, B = 7.83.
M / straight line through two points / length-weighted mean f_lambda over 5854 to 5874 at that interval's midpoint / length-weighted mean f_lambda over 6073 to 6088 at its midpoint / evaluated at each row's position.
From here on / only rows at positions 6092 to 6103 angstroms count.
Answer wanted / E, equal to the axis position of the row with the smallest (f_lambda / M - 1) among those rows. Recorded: 6092.82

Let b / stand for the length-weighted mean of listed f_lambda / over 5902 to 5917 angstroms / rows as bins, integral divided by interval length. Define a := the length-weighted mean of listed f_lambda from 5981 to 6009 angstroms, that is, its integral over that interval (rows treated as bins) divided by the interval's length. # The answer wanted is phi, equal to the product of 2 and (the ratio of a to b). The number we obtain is 1.99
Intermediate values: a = 7.95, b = 7.98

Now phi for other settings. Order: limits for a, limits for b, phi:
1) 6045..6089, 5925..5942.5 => 1.91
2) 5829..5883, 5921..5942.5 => 1.92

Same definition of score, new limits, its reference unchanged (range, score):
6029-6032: 4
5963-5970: 37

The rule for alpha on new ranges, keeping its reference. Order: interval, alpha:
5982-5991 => 0.35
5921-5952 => 0.25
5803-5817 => 0.48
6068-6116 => 0.39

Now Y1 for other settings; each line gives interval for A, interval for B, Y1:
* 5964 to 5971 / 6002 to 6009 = 0.91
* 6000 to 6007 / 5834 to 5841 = 0.99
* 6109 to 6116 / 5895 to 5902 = 0.98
